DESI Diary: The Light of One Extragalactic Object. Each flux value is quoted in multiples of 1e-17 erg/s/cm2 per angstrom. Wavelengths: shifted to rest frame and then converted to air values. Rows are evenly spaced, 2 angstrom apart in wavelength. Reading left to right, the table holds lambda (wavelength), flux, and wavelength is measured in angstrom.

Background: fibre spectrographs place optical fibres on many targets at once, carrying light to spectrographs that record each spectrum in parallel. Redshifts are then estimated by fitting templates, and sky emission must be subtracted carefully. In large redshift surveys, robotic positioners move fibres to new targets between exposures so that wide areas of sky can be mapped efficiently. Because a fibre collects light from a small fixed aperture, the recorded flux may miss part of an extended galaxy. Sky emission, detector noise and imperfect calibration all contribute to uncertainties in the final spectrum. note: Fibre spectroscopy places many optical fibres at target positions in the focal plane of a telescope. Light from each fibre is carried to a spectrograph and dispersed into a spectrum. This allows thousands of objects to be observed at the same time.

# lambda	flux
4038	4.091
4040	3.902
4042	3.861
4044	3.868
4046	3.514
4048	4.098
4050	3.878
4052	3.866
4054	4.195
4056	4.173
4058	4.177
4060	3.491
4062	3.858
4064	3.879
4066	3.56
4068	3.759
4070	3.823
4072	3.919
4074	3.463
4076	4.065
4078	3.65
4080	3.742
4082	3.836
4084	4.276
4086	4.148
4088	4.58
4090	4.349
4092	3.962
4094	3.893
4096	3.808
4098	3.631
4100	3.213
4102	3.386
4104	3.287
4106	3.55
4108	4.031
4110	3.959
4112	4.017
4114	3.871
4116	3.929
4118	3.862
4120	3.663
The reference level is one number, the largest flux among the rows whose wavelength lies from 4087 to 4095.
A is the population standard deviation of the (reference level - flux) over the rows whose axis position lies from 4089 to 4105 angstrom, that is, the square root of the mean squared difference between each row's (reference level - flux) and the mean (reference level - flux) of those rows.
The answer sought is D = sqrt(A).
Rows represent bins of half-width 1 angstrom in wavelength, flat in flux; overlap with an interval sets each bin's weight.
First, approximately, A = 0.36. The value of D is 0.60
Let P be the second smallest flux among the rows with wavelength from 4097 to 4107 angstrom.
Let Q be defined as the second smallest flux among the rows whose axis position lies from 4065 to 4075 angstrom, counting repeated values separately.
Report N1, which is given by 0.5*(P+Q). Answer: 3.42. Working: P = 3.287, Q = 3.56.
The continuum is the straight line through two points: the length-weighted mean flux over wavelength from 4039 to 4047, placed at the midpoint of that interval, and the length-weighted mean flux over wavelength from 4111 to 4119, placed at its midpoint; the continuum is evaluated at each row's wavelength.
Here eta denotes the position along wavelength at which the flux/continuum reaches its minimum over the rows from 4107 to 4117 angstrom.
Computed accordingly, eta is 4114 angstrom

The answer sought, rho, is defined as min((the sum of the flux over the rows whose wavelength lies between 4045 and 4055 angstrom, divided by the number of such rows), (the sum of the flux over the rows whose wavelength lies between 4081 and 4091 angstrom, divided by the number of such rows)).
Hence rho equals 3.91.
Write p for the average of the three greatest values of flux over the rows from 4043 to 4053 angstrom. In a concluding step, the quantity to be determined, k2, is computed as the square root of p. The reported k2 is 1.99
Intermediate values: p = 3.95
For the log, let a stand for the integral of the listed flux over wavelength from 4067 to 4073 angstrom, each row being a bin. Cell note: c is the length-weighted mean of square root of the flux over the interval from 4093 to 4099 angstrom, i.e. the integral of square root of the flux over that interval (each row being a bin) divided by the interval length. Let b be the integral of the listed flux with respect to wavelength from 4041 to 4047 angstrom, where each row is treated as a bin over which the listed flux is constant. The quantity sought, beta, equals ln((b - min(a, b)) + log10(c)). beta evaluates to -1.2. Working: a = 23.0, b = 22.5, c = 1.94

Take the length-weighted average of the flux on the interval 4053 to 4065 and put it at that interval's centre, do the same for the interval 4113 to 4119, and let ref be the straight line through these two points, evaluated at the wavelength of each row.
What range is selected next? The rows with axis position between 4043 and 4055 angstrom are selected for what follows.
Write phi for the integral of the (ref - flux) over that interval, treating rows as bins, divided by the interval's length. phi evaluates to 0.07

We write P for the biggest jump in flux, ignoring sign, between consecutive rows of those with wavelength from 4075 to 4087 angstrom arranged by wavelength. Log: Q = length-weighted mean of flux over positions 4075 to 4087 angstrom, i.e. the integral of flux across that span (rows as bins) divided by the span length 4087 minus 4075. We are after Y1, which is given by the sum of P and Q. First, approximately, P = 0.44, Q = 3.95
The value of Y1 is 4.39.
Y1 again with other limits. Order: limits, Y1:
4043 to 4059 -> 4.56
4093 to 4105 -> 3.95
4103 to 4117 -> 4.29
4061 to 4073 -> 4.12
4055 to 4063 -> 4.61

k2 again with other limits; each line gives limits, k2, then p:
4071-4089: 2.08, 4.33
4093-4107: 1.94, 3.78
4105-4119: 2.00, 4.00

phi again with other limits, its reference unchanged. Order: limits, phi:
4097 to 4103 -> 0.50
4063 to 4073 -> 0.16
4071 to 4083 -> 0.16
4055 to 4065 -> 0.05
